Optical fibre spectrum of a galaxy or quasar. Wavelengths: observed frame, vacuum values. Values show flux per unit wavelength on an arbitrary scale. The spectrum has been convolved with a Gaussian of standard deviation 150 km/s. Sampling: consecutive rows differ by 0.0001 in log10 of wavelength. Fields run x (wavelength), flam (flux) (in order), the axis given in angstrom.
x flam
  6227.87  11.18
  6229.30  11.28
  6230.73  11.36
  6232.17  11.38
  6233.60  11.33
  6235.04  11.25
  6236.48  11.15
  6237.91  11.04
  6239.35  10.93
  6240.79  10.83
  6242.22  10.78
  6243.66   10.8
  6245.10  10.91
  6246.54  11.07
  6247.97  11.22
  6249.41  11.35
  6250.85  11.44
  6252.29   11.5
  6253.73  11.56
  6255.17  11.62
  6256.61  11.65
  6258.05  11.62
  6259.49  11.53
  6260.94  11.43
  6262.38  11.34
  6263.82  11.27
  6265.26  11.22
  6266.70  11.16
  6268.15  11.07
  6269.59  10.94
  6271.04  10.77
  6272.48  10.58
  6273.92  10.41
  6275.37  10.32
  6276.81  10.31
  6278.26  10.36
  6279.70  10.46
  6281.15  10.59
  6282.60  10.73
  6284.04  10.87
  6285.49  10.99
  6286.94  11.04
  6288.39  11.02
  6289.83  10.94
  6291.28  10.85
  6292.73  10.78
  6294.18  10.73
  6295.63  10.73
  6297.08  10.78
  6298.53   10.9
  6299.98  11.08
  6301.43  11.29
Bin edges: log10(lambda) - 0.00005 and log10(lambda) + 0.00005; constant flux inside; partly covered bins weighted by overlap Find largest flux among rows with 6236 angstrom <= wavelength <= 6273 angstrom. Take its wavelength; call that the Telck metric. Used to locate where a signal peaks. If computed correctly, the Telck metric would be 6256.61 angstrom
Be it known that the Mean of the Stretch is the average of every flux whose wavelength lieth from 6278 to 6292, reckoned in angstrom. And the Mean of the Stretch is 10.8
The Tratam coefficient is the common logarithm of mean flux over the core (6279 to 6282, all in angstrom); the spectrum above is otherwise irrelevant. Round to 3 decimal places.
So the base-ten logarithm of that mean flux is 1.022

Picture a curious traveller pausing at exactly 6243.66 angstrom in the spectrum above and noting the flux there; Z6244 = 10.8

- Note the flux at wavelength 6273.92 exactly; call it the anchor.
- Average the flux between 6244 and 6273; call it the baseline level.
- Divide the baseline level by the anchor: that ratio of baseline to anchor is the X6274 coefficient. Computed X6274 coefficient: 1.08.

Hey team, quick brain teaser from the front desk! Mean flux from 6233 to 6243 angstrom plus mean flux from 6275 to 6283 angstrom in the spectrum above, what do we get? 21.5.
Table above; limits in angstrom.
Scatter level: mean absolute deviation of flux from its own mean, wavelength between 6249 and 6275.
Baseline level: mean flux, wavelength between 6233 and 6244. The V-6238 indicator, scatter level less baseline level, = -10.7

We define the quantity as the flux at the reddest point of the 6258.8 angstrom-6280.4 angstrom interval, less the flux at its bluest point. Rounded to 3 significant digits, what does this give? -1.07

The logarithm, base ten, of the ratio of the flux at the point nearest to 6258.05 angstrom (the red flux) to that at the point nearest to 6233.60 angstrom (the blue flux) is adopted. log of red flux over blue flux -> 0.011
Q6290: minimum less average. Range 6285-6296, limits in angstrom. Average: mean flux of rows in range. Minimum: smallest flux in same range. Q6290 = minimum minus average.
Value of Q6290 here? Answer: -0.16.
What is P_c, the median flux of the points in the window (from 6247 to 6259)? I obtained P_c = 11.5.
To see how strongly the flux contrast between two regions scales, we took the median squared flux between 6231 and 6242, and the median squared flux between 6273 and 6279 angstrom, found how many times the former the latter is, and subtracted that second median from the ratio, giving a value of -106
